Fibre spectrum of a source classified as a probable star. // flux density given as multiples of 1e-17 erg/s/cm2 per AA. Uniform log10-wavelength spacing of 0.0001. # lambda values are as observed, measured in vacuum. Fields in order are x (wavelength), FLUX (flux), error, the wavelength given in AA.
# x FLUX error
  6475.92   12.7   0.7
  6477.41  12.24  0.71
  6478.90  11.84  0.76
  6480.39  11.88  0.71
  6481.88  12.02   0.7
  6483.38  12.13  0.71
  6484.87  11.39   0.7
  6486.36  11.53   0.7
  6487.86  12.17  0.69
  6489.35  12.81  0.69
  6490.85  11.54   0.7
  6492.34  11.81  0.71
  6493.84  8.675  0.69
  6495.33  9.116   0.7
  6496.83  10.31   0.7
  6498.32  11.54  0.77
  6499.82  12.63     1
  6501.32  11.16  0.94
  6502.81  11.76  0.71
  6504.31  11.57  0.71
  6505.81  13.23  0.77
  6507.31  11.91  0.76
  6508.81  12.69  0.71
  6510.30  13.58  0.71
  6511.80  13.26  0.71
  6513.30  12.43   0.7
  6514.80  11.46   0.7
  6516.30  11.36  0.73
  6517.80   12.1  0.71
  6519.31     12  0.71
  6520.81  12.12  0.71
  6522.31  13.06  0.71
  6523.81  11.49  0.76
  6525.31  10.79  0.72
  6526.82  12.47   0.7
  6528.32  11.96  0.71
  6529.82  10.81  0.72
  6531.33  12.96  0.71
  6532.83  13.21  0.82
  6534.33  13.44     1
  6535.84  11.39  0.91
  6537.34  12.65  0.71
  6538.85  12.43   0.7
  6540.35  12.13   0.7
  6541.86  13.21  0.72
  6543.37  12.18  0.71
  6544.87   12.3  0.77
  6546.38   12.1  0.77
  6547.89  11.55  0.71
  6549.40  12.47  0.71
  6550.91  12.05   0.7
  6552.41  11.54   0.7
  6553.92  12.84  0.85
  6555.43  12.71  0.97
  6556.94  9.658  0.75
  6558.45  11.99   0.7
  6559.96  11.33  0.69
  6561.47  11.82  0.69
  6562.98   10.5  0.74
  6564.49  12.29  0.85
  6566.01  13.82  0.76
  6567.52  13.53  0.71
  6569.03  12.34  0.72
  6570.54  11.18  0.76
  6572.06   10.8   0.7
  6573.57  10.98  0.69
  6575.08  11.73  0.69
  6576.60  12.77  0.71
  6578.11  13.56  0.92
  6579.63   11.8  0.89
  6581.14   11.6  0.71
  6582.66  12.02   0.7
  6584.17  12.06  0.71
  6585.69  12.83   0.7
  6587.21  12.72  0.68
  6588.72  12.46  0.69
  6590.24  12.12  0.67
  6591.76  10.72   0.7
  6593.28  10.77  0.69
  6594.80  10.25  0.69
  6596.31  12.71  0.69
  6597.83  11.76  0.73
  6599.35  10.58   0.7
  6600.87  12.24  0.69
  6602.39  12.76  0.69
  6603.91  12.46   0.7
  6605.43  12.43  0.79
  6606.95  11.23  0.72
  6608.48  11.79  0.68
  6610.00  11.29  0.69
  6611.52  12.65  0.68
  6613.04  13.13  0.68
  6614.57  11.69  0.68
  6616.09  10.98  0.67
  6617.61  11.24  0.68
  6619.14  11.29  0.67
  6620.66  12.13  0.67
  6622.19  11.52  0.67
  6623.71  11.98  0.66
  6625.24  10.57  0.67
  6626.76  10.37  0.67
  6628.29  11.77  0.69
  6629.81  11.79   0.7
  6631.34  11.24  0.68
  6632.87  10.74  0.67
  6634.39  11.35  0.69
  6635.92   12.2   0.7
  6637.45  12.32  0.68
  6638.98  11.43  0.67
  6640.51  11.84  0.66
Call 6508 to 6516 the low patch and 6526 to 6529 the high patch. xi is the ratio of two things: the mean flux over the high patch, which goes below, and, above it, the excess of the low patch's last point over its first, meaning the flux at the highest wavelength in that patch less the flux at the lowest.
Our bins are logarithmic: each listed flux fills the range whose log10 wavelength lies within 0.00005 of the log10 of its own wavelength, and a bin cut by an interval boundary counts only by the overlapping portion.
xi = -0.10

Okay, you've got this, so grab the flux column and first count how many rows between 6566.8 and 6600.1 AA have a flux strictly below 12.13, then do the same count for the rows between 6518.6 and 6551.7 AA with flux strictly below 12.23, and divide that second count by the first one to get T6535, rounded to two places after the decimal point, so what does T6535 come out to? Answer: 0.86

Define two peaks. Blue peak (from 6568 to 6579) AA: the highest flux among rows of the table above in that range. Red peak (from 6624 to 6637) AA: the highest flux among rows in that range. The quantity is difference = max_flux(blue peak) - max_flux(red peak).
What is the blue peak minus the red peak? 1.4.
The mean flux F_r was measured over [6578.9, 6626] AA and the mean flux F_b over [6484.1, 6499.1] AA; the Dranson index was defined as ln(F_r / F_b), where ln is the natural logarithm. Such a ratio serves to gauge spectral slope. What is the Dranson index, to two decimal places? 0.06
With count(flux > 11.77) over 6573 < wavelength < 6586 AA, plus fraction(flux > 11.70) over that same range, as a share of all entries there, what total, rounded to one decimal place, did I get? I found 6.8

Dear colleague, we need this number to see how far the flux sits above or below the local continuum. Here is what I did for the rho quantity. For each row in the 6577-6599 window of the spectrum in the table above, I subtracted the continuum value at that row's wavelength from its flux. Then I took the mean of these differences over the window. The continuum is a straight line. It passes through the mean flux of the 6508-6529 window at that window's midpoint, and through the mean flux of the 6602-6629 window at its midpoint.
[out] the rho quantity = 0.09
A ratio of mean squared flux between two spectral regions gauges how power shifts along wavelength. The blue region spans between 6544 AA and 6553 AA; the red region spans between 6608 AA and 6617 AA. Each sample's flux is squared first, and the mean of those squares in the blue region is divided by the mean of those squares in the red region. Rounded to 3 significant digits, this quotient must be 1.01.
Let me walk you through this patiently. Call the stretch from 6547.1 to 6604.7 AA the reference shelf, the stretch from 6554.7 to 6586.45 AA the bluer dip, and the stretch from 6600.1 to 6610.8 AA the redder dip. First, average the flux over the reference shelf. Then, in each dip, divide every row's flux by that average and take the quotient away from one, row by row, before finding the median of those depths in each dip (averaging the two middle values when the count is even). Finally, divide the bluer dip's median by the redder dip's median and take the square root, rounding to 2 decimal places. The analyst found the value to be 0.44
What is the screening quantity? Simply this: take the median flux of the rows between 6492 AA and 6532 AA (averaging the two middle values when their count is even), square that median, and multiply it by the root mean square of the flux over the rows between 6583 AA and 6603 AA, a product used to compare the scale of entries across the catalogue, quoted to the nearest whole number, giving 1685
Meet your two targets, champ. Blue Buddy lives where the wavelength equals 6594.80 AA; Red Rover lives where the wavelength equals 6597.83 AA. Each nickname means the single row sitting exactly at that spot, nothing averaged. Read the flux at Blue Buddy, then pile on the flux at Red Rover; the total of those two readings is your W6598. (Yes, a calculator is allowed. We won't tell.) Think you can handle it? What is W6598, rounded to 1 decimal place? 22.0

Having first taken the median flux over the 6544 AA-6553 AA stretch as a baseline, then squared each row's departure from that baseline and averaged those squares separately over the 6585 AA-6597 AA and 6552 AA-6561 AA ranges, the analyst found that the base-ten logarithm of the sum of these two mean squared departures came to 0.37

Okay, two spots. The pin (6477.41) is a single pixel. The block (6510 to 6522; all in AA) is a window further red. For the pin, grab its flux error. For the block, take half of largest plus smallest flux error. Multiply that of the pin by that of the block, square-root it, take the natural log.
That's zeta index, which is -0.339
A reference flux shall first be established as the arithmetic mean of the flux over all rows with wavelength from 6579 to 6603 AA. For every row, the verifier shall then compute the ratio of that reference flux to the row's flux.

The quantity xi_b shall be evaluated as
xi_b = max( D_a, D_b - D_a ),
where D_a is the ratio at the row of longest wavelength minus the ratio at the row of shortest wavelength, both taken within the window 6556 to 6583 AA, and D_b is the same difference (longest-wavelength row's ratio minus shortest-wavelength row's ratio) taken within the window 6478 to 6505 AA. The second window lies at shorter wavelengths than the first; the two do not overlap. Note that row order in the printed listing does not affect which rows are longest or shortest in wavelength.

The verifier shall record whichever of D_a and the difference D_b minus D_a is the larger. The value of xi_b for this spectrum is 0.26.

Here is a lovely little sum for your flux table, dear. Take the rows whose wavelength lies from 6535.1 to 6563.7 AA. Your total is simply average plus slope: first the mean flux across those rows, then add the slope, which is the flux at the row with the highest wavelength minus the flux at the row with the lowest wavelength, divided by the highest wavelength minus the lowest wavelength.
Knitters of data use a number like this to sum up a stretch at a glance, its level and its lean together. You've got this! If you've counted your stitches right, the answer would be 11.91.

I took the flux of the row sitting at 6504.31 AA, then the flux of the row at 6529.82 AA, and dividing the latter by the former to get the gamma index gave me 0.93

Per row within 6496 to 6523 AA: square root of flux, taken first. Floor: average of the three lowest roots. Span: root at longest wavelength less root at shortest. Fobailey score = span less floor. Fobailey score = -2.90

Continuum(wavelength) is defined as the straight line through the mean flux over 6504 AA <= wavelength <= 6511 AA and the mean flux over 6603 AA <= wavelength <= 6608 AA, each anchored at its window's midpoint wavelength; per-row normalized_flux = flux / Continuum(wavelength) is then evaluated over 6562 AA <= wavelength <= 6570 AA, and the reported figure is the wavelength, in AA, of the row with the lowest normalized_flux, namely 6562.98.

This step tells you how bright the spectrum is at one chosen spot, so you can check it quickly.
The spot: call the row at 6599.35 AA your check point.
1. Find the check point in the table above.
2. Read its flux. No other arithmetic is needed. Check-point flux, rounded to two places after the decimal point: 10.58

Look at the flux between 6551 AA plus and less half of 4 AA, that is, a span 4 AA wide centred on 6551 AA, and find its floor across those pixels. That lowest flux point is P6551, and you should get 11.54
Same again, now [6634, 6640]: 11.35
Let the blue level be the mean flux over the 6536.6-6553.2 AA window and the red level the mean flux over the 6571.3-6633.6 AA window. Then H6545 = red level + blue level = 24.0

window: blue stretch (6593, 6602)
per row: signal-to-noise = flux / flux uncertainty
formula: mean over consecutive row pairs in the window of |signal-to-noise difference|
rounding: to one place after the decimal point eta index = 2.0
